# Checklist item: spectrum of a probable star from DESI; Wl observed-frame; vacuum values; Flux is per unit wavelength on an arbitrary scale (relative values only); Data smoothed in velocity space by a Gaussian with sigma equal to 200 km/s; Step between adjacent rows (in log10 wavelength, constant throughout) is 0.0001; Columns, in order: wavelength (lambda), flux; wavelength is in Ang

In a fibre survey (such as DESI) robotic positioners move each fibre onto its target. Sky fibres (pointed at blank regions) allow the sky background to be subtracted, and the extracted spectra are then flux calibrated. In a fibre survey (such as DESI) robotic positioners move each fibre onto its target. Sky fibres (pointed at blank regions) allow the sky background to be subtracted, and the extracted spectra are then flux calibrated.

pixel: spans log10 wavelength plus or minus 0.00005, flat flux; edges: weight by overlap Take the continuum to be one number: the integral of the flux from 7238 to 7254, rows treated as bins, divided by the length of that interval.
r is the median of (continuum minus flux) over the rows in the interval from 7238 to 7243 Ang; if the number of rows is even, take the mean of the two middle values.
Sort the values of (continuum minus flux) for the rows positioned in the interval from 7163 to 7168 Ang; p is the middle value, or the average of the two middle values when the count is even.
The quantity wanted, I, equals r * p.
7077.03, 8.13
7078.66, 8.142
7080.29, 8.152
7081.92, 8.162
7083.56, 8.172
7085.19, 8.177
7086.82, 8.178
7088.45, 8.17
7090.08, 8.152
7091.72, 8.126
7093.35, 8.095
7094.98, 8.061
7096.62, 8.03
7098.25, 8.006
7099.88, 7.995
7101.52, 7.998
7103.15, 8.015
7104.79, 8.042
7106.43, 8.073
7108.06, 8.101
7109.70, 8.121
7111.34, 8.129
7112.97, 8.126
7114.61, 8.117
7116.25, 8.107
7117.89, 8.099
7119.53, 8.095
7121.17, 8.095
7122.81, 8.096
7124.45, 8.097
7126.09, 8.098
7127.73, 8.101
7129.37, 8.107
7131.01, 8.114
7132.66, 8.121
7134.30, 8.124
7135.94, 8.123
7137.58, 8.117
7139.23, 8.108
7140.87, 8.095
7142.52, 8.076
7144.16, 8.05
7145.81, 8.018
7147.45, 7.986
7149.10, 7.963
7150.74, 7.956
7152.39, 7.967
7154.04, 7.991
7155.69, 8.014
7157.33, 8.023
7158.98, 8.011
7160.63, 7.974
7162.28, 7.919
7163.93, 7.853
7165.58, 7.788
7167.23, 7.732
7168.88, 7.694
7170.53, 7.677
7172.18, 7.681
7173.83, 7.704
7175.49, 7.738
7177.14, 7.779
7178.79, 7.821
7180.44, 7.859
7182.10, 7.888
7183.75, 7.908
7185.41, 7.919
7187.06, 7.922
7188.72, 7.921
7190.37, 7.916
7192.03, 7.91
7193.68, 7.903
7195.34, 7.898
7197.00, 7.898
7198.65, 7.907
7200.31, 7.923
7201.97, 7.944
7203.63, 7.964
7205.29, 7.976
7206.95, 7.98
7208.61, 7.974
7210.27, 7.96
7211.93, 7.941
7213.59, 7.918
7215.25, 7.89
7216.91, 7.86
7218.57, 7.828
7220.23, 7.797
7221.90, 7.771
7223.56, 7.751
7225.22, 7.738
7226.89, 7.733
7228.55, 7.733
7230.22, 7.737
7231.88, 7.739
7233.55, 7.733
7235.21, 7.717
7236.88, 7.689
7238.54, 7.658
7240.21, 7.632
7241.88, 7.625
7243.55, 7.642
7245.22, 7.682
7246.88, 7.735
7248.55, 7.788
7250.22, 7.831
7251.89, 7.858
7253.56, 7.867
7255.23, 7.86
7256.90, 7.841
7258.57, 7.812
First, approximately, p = -0.06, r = 0.10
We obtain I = -0.01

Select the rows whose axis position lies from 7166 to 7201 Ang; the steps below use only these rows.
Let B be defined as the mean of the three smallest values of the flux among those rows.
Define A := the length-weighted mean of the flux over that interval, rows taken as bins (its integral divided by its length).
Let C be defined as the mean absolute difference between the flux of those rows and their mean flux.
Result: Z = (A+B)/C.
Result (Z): 186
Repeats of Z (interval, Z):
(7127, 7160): 289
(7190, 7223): 375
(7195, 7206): 589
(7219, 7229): 770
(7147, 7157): 911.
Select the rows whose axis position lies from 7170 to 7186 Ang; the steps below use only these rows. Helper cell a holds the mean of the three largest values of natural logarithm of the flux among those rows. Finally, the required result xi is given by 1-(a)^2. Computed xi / -3.27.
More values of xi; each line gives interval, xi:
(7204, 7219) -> -3.31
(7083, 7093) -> -3.41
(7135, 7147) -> -3.38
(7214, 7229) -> -3.25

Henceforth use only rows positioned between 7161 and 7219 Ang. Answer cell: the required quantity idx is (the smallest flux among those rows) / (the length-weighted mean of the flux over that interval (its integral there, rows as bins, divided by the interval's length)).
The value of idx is 0.976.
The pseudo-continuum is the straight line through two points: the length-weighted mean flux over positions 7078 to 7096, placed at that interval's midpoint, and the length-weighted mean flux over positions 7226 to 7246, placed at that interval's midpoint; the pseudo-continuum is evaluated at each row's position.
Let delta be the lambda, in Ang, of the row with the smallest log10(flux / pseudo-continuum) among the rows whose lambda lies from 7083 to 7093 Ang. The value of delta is 7091.72 Ang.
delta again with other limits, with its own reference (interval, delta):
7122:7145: 7122.81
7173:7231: 7173.83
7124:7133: 7124.45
